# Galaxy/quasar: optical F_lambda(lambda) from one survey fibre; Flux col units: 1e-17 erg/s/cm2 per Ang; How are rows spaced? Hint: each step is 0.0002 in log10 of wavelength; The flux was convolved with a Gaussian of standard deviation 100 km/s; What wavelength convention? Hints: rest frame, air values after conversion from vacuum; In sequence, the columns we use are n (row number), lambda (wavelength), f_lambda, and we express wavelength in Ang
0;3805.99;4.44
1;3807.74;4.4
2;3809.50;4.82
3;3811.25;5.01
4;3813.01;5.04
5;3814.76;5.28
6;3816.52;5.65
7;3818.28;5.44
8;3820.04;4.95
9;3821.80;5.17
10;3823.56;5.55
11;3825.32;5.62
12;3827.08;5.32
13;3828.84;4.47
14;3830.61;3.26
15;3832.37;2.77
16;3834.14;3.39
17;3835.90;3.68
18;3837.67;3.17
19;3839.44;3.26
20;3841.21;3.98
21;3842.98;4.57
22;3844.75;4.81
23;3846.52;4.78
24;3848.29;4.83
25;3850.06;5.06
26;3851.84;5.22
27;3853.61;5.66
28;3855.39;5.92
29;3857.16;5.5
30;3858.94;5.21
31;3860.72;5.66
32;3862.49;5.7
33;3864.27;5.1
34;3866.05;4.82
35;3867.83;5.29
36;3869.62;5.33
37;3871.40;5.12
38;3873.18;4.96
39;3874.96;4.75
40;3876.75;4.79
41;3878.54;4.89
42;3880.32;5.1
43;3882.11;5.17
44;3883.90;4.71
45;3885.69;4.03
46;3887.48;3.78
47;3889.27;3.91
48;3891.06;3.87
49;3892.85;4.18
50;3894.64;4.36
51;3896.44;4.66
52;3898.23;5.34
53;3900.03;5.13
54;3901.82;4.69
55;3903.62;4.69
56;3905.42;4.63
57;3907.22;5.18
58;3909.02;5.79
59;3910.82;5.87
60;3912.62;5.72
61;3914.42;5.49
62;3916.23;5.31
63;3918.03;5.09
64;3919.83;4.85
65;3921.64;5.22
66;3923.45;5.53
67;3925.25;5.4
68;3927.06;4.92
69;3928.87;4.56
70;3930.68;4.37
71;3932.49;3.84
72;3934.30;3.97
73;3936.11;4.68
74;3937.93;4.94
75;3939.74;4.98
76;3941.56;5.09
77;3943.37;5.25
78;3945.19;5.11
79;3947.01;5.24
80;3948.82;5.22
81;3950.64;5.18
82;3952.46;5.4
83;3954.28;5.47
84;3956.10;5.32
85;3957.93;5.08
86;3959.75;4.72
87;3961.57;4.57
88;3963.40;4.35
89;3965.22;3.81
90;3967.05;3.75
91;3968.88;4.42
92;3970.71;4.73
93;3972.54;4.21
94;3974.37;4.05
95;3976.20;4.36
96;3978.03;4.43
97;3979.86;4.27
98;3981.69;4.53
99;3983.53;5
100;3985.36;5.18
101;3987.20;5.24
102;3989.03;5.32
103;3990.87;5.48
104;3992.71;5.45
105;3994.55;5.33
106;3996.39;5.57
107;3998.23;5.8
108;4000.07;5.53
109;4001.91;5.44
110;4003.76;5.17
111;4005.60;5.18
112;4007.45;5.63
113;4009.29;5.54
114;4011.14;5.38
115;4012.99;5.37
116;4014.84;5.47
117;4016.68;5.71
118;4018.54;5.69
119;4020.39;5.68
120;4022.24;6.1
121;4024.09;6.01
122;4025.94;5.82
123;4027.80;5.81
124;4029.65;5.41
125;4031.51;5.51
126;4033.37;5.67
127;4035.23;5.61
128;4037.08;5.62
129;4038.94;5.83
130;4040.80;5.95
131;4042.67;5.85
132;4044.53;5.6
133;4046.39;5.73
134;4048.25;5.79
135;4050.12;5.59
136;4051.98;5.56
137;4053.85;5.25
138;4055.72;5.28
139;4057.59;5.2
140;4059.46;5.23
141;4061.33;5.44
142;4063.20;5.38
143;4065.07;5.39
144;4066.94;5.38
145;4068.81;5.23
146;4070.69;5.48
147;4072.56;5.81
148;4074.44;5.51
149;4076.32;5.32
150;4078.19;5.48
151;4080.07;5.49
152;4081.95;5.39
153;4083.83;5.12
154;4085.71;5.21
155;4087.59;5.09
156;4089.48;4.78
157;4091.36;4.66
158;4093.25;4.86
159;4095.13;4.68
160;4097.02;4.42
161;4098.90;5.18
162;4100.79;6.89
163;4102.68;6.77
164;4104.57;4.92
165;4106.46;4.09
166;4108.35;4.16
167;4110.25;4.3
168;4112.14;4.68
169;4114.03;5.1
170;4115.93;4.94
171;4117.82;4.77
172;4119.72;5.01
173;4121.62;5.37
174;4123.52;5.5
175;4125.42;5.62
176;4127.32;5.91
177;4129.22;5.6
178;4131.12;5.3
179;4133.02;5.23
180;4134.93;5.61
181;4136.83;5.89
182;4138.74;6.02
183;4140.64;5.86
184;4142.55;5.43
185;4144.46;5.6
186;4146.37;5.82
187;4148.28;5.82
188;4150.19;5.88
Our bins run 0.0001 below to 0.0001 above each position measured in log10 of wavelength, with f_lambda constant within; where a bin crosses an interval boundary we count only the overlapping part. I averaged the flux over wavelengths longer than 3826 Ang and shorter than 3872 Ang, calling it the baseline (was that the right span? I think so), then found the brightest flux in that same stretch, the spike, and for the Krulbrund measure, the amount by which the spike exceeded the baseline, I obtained 1.2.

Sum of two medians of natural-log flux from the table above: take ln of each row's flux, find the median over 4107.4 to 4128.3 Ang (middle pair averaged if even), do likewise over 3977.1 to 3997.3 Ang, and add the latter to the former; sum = 3.27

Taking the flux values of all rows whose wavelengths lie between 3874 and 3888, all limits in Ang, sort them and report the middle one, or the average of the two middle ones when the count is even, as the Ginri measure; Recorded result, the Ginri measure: 4.8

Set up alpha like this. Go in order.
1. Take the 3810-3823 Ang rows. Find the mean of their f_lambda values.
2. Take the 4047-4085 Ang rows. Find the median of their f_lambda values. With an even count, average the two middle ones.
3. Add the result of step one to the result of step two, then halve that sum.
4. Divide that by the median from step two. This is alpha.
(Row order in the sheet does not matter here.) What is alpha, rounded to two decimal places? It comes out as 0.98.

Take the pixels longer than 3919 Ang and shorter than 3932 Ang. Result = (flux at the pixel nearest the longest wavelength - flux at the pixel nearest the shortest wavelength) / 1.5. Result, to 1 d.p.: -0.3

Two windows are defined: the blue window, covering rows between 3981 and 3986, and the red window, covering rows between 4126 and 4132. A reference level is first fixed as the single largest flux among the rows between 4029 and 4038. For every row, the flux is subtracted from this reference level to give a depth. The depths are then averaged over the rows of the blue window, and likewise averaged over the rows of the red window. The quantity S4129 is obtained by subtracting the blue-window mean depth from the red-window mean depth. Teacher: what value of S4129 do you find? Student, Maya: -0.70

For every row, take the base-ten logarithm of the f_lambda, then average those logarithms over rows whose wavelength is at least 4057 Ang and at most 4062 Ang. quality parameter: 0.723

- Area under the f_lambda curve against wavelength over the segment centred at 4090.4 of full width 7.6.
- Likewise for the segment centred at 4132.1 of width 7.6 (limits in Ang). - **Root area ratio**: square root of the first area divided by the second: 0.94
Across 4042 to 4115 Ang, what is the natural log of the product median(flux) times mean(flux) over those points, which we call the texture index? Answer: 3.32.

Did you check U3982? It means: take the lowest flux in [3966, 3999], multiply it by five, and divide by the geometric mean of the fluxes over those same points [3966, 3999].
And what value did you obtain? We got 3.9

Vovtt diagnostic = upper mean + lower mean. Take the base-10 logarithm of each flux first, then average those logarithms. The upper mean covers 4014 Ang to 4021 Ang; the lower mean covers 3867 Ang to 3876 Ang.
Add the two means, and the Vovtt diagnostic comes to 1.46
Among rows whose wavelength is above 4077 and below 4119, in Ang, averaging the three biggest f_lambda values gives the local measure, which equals 6.38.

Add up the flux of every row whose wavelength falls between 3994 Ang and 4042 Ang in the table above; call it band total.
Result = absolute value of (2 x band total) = 292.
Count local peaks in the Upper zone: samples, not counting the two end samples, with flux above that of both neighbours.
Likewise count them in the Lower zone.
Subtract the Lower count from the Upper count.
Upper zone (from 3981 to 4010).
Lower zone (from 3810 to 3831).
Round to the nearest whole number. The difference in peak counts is 1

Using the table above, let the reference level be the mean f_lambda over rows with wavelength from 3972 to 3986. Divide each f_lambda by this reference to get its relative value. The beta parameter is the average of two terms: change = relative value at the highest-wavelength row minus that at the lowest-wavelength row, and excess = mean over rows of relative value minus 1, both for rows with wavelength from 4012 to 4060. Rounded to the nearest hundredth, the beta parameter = 0.11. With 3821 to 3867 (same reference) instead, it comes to -0.02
